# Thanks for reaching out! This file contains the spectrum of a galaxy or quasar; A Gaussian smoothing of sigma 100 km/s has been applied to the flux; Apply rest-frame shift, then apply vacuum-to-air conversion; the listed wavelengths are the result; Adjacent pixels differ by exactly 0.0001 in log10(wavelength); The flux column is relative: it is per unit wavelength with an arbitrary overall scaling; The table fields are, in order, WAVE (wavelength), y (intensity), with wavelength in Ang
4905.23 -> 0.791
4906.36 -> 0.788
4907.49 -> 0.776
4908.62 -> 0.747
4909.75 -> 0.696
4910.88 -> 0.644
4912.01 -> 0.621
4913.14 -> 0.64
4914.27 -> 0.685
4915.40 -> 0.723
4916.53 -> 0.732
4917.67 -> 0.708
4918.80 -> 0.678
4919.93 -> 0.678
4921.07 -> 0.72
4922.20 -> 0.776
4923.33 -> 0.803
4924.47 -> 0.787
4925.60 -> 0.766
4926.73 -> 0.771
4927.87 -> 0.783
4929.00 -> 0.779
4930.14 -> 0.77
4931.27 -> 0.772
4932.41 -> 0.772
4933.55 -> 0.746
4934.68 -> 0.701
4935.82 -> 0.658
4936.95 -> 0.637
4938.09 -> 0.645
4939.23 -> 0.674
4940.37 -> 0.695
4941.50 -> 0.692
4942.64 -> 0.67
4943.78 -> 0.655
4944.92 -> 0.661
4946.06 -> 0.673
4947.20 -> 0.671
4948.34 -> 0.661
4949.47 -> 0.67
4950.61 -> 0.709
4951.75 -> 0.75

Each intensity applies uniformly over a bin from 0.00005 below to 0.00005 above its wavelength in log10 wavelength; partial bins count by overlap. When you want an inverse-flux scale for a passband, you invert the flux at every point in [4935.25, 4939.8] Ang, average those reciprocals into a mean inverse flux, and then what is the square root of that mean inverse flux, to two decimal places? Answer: 1.24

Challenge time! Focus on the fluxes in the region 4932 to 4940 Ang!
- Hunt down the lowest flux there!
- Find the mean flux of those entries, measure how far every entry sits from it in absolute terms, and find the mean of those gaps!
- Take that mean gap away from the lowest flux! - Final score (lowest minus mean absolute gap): 0.59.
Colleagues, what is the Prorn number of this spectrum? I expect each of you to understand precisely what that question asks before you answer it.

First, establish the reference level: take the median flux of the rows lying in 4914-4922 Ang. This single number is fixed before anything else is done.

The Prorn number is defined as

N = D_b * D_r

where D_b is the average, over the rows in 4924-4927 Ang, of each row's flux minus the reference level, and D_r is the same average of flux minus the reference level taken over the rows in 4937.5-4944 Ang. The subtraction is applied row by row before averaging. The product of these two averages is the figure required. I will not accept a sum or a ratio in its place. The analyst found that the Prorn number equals -0.0024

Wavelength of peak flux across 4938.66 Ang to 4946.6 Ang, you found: 4940.37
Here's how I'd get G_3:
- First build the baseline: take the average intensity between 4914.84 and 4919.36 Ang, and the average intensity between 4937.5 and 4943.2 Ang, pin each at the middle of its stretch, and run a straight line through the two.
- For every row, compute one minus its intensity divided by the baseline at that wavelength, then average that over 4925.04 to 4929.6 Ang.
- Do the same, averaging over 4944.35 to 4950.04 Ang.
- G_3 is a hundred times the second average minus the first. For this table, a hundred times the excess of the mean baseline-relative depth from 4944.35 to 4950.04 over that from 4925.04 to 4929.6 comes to 11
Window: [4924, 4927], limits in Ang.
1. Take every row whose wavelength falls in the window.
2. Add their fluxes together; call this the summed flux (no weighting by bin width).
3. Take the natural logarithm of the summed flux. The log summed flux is 0.843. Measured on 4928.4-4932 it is 0.842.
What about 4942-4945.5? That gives 0.686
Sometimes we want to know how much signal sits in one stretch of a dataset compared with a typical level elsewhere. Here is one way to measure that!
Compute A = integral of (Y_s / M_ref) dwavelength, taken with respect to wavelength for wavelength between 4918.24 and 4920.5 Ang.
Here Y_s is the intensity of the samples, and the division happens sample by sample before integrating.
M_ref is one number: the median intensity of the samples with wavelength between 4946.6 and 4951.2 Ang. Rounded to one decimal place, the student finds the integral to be 2.3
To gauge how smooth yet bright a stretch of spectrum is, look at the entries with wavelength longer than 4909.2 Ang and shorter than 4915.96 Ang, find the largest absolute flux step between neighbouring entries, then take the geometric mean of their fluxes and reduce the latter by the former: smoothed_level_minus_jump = 0.615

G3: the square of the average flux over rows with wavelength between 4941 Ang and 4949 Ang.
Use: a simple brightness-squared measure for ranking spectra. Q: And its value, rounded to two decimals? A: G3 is 0.45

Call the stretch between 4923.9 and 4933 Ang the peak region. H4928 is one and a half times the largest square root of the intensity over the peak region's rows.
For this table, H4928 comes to 1.33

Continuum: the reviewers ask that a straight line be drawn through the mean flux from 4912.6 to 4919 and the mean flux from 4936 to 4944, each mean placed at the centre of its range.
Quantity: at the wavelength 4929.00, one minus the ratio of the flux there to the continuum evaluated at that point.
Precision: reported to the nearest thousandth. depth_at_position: -0.146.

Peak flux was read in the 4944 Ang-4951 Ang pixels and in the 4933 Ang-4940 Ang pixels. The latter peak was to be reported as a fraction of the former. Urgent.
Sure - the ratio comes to 1.05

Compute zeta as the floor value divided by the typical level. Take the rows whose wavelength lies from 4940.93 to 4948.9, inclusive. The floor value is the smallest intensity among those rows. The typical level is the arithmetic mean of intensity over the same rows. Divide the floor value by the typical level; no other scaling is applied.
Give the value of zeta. 0.979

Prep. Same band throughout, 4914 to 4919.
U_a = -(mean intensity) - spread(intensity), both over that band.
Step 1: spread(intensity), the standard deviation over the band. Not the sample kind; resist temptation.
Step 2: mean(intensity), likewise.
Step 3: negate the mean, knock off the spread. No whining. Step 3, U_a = -0.73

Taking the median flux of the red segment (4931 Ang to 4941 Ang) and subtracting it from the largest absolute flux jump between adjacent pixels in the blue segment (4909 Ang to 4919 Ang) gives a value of -0.643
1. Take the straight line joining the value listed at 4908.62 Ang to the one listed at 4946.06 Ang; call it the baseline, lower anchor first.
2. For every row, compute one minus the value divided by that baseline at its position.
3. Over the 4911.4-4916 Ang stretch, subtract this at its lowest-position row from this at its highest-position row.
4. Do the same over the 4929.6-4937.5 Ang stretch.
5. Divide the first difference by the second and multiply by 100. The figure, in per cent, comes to -86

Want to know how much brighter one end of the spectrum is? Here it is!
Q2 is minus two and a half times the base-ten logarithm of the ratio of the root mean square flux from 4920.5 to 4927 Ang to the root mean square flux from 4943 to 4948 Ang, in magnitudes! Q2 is -0.16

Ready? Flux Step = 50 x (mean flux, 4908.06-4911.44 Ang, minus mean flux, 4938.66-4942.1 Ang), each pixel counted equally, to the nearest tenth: 0.4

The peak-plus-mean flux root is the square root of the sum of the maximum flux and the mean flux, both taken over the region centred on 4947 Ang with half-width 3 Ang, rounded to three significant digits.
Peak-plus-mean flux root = 1.16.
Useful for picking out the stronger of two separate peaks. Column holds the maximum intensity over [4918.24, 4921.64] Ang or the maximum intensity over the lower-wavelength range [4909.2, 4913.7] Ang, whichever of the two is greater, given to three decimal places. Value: 0.720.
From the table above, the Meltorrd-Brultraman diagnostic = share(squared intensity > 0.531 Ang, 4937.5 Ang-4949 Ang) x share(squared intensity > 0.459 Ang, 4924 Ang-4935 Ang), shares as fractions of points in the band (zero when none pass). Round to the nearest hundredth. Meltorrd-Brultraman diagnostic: 0.00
